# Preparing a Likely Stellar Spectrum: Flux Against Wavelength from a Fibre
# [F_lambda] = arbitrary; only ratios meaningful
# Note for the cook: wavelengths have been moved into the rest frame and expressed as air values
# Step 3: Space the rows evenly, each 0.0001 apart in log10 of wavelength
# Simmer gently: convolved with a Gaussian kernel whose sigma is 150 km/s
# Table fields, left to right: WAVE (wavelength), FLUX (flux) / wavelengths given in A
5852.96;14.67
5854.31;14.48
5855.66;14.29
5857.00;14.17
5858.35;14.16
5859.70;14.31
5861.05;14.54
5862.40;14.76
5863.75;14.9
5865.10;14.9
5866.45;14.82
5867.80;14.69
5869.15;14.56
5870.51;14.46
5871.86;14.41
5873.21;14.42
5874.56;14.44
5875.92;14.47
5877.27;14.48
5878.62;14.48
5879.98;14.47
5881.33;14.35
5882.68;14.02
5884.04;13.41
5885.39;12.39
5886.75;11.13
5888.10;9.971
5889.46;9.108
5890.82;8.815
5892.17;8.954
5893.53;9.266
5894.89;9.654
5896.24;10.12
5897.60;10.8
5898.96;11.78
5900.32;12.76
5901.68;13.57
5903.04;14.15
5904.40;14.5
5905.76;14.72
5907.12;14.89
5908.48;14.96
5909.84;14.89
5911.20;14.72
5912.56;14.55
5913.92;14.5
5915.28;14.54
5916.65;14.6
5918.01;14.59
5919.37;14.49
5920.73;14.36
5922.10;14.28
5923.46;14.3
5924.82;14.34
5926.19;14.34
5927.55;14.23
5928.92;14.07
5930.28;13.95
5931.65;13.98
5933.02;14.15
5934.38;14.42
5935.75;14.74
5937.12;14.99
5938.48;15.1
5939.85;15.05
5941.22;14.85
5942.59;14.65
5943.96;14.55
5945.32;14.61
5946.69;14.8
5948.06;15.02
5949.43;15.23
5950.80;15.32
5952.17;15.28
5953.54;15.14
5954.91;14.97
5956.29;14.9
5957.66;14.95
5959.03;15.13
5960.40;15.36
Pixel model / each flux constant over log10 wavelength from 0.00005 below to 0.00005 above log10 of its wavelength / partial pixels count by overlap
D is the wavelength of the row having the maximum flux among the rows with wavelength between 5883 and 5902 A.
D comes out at 5901.68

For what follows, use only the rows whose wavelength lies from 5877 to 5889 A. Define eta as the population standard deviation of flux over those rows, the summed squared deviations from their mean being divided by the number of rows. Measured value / 1.57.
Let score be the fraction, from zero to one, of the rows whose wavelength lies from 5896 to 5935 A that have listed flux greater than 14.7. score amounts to 0.2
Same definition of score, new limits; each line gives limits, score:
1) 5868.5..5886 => 0.0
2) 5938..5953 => 0.7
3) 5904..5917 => 0.5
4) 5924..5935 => 0.0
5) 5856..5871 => 0.4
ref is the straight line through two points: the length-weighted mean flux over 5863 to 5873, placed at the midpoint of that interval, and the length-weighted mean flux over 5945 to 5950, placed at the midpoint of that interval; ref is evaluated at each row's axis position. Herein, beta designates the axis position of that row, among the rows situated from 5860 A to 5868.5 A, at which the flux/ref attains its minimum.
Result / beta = 5861.05 A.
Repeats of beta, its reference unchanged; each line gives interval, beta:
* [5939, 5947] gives 5943.96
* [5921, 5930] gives 5928.92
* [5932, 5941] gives 5933.02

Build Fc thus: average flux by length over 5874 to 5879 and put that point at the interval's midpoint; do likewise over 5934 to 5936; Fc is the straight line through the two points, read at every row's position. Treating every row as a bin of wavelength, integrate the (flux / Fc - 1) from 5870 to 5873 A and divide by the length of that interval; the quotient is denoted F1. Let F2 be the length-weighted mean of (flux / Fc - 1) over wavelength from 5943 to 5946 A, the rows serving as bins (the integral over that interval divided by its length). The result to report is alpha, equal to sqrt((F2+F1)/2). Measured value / 0.006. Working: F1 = -0.002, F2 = 0.002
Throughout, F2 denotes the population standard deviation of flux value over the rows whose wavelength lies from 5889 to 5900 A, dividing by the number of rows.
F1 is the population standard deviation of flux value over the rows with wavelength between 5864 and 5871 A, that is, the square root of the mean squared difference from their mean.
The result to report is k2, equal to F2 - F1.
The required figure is 0.8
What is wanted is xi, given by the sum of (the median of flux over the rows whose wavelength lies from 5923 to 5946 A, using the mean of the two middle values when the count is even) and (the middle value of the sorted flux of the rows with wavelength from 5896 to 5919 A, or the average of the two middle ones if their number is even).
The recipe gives 29.0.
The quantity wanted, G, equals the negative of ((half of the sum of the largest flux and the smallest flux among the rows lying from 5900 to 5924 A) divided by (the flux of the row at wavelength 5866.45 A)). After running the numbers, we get -0.94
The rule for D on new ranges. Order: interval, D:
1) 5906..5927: 5908.48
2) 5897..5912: 5908.48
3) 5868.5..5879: 5869.15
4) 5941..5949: 5948.06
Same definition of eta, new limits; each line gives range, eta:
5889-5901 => 1.30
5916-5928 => 0.13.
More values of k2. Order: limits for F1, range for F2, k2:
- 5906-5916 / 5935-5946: 0.0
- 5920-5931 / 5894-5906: 1.7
